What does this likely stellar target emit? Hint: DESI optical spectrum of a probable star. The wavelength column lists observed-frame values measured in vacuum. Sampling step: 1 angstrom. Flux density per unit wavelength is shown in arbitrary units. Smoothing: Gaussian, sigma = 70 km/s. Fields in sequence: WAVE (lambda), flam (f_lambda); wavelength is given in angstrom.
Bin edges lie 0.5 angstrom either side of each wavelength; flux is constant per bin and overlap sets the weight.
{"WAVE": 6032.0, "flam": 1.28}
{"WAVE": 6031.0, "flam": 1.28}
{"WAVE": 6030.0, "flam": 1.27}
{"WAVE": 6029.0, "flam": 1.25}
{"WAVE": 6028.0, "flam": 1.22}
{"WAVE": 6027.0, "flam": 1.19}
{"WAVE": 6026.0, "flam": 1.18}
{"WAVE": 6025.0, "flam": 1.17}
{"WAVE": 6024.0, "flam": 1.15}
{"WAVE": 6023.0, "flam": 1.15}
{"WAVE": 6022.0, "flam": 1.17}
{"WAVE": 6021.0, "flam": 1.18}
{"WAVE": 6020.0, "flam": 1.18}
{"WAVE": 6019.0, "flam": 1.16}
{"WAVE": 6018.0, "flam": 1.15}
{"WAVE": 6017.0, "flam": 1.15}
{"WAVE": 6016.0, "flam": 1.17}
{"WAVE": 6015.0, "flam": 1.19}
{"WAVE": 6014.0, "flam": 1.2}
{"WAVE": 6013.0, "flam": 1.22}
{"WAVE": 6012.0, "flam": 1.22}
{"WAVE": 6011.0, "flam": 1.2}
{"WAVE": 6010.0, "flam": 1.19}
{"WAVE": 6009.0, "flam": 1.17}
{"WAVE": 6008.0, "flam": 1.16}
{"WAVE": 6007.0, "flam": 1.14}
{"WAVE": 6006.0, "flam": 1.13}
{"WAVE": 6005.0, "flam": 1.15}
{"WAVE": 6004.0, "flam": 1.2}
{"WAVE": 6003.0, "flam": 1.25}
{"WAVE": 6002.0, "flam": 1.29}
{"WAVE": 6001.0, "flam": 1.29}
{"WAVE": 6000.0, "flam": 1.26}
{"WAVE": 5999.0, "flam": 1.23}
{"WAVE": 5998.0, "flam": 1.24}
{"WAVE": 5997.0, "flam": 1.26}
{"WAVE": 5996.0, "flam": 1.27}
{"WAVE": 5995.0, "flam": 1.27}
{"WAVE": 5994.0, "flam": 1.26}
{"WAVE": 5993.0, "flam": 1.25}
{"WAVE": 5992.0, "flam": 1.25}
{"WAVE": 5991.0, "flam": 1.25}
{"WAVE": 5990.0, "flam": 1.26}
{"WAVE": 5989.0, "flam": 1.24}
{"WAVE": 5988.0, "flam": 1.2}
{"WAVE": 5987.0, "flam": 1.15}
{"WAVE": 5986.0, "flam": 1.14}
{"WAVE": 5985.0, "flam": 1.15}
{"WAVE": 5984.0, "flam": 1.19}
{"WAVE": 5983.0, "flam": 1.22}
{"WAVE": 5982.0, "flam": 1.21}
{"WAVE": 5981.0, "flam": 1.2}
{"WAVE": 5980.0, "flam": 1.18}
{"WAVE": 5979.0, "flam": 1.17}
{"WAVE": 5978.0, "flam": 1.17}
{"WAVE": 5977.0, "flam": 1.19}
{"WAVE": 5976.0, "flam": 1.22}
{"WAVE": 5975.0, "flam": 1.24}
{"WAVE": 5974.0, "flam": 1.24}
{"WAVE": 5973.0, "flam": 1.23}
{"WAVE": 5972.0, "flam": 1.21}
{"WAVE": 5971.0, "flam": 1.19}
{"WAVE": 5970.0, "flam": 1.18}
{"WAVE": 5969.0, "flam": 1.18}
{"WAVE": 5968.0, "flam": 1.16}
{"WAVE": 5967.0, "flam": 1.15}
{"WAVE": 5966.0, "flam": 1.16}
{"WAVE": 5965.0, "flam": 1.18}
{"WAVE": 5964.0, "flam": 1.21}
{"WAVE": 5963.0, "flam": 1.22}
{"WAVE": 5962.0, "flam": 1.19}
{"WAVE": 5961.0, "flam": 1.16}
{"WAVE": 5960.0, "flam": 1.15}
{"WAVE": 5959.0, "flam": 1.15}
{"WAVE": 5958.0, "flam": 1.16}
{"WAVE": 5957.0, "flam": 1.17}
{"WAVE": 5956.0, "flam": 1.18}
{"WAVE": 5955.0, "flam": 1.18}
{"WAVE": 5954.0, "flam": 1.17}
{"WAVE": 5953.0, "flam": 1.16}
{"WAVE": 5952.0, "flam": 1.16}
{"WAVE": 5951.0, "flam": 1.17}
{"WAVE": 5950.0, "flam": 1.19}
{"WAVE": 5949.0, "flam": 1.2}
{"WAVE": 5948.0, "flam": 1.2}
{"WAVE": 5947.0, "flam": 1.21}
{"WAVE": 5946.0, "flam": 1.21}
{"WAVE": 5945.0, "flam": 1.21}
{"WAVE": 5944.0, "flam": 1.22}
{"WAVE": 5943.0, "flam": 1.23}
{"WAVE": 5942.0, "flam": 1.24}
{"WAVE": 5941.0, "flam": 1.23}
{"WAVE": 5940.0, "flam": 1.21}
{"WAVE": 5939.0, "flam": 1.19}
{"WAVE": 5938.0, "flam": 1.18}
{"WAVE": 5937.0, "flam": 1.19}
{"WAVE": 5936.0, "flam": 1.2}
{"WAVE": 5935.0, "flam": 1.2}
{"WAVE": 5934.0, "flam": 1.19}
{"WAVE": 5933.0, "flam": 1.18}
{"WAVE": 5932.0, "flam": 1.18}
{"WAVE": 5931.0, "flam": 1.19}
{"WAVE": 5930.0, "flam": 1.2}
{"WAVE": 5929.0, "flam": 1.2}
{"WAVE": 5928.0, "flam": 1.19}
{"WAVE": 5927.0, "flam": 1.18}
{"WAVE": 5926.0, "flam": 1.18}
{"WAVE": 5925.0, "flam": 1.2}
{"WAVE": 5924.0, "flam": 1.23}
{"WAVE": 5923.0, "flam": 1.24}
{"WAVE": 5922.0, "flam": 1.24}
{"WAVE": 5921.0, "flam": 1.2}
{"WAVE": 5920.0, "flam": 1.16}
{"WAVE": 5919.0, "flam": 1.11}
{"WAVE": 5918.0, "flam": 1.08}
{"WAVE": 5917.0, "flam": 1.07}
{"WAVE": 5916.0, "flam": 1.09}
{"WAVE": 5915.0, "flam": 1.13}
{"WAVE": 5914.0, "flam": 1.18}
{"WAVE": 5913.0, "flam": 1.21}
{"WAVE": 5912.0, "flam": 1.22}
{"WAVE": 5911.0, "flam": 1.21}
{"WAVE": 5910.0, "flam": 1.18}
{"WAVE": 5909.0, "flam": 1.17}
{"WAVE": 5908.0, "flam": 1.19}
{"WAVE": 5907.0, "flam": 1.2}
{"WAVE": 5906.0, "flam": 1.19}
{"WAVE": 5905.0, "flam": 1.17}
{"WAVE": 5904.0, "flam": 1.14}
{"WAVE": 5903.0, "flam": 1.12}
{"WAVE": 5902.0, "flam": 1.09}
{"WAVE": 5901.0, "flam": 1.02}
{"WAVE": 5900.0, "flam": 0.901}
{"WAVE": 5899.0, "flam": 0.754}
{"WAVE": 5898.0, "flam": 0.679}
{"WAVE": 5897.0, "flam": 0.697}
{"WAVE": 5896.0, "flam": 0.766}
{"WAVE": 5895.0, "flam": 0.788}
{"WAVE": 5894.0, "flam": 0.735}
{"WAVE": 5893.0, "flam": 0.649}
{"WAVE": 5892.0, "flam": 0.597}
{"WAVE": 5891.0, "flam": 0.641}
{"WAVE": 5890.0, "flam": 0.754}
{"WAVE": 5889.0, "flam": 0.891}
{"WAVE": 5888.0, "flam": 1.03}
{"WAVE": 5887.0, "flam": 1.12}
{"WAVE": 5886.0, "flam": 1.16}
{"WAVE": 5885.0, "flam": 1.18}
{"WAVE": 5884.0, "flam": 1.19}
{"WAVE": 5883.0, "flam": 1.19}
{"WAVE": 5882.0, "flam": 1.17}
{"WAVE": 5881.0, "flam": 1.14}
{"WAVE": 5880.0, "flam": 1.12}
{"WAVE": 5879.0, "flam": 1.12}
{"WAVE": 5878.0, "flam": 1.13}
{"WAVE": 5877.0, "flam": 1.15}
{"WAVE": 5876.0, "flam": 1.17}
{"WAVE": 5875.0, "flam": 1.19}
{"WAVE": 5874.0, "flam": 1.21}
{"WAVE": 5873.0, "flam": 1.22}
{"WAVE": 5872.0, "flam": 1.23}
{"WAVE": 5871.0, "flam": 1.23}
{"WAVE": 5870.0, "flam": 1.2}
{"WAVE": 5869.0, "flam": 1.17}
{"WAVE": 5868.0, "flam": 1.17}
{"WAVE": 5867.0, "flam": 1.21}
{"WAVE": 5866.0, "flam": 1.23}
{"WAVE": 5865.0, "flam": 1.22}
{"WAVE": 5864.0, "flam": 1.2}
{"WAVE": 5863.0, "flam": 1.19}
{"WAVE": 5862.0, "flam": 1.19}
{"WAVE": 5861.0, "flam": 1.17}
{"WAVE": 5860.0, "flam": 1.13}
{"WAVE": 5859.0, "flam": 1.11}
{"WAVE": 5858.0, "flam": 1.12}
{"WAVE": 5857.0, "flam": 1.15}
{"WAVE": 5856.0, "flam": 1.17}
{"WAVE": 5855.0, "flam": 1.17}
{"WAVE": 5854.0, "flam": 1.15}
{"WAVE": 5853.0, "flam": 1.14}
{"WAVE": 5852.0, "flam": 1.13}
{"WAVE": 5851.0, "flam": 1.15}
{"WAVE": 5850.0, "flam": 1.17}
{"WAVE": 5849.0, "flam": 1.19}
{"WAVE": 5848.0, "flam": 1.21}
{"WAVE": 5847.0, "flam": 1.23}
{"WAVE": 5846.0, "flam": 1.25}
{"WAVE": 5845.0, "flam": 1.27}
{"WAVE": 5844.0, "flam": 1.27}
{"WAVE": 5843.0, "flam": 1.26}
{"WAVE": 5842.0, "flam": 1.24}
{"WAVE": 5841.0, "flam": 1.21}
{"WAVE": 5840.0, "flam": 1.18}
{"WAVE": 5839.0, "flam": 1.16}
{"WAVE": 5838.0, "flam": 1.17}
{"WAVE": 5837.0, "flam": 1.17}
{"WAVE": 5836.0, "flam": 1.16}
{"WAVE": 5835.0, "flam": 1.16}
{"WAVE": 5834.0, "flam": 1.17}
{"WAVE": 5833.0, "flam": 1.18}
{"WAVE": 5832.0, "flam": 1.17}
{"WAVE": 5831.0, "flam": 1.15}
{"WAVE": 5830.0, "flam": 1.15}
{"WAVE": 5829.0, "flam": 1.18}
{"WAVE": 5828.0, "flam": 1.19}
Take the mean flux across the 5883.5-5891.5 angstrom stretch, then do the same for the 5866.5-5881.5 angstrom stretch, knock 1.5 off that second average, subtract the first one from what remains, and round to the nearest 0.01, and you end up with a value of -1.32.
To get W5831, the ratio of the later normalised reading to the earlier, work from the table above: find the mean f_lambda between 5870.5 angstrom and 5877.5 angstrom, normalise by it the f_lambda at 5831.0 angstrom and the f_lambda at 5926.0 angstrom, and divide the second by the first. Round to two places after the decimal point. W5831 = 1.03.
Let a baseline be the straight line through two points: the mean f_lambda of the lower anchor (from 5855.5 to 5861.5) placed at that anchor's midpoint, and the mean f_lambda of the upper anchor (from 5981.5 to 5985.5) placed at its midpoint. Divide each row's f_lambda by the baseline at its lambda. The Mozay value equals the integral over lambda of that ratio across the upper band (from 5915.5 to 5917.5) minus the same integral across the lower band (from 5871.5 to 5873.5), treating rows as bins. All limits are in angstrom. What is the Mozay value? -0.28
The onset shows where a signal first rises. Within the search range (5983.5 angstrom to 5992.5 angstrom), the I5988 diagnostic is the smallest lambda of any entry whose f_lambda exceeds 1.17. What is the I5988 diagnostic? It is 5984.0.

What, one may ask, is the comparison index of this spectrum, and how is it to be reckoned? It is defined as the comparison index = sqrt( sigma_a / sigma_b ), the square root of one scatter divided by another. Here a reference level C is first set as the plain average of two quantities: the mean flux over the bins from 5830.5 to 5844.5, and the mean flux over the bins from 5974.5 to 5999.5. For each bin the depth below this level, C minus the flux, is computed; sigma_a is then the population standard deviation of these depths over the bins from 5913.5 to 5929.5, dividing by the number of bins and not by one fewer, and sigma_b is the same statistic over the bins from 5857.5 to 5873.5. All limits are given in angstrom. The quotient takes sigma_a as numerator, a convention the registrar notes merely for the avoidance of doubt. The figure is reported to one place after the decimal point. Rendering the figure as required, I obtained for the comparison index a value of 1.2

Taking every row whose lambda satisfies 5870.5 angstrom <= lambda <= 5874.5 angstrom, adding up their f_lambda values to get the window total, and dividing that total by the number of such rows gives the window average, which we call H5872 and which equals 1.22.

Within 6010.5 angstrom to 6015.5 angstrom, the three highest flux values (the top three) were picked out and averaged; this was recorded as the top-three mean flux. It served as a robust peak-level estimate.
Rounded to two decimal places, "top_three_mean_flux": 1.21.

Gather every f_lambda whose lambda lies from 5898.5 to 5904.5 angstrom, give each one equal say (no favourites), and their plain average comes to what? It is 1.00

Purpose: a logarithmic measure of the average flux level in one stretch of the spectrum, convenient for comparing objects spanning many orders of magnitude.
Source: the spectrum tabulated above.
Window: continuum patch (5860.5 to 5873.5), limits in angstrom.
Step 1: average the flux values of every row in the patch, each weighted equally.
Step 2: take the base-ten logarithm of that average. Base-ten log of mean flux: 0.0800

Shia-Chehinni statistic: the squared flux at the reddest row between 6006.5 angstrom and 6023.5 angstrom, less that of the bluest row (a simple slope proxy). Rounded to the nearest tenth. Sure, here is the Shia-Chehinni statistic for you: 0.0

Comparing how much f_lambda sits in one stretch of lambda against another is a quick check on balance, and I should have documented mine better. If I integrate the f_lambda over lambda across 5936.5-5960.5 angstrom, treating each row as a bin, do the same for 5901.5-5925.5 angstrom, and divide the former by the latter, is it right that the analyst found 1.02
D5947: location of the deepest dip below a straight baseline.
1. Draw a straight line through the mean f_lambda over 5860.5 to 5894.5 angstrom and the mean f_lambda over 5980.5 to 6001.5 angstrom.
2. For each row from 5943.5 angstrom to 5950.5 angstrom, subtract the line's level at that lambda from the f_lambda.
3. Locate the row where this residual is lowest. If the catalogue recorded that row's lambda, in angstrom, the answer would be 5950.0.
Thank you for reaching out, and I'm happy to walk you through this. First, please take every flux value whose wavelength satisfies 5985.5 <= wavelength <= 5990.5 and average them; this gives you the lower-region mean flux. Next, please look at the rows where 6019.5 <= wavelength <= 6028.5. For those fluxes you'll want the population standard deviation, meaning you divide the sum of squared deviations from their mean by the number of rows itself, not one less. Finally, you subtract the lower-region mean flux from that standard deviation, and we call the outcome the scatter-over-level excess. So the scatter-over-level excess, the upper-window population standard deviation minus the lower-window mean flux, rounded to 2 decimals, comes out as -1.18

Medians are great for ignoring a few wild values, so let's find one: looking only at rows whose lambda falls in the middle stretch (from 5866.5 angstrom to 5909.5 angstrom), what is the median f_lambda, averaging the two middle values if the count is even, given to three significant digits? 1.14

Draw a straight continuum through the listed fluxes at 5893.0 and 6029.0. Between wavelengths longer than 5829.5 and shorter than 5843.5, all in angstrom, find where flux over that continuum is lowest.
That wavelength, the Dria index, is 5839.0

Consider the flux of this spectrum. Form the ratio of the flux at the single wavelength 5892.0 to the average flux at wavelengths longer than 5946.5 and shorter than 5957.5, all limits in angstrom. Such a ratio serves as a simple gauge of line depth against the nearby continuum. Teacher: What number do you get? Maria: 0.51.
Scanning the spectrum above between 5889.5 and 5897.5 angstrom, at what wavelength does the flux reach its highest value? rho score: 5895.0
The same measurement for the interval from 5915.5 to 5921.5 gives 5921.0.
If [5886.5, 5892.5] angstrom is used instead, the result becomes 5887.0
